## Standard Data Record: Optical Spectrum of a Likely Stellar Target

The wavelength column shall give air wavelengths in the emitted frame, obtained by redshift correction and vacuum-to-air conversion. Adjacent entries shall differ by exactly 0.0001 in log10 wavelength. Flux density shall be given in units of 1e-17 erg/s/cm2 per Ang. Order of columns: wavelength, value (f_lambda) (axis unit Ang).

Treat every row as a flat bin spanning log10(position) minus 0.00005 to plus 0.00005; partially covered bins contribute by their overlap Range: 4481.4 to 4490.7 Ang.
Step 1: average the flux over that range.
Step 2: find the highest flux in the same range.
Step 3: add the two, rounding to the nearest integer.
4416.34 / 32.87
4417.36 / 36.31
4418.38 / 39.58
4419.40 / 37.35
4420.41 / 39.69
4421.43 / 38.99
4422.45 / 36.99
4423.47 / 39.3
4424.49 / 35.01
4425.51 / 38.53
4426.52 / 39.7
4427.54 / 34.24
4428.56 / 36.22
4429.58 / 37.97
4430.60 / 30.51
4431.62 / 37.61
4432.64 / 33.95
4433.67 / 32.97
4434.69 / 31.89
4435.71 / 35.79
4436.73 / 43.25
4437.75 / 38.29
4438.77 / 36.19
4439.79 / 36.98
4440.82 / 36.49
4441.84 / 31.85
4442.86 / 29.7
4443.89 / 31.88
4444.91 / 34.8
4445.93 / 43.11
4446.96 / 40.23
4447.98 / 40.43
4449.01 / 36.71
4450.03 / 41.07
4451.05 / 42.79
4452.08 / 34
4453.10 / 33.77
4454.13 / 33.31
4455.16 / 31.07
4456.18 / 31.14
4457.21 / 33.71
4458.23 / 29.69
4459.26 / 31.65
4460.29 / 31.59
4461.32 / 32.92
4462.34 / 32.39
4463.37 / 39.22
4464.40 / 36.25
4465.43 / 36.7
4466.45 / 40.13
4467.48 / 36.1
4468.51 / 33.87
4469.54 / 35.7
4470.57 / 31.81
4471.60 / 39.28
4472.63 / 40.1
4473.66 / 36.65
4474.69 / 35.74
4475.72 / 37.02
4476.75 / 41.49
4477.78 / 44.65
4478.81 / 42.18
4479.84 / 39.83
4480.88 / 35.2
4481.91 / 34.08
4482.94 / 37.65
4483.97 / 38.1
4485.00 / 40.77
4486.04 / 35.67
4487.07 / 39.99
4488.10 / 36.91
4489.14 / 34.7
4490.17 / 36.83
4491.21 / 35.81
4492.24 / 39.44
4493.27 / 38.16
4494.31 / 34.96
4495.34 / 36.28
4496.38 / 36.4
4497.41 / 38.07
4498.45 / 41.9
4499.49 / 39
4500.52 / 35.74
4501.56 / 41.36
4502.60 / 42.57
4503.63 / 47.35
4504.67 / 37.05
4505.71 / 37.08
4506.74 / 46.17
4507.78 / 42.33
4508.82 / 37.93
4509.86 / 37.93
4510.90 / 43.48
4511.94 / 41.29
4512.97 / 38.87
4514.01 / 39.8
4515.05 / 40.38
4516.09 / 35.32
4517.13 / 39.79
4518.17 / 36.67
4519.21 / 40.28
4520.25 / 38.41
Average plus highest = 78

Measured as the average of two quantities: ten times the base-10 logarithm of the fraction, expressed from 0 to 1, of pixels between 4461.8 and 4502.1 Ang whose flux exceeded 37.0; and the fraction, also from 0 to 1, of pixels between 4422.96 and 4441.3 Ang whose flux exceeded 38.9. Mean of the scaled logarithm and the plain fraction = -1.48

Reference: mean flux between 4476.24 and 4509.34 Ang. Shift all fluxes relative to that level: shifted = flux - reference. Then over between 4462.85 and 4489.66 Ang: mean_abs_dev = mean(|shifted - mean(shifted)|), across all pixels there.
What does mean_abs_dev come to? 2.40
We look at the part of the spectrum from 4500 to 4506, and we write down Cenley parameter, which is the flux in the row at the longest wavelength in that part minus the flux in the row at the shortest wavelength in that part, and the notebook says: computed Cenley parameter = 1.3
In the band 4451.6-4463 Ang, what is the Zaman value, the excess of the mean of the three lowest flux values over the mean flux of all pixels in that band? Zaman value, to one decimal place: -1.7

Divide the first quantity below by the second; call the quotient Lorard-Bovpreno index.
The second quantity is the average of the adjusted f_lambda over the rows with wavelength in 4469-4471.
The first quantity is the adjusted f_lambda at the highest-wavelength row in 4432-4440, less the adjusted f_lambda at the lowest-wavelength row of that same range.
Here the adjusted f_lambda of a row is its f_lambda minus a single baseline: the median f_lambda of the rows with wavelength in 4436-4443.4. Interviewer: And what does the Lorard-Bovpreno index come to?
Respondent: -1.1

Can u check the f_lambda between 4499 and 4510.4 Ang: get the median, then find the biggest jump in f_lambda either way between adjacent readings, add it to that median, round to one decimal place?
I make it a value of 49.3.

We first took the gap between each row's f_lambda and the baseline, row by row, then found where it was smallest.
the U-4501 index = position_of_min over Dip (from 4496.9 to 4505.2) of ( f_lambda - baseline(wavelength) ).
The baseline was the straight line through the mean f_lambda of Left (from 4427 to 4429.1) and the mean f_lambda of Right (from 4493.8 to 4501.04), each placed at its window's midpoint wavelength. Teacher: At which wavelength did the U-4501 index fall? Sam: 4500.52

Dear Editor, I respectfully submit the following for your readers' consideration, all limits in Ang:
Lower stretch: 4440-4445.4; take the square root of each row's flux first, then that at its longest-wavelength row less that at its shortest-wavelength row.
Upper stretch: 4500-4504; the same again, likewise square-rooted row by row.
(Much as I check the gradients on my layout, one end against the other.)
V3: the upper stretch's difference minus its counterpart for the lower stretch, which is 1.0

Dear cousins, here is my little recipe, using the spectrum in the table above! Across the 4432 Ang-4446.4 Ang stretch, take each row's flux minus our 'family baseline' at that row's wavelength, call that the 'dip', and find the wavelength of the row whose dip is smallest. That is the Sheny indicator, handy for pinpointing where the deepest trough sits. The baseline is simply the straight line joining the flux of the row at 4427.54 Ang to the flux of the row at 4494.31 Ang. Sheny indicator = 4442.86 Ang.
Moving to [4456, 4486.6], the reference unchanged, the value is 4458.23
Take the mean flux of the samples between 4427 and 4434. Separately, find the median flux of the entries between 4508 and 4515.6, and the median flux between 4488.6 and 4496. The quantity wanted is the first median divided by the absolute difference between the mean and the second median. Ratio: 27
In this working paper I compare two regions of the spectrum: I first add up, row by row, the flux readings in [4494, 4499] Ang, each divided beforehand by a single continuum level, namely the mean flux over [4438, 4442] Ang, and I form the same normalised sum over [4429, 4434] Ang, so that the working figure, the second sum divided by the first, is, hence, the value 0.92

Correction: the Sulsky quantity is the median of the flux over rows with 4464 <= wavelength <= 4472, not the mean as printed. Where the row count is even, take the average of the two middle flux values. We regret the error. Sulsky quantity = 36.2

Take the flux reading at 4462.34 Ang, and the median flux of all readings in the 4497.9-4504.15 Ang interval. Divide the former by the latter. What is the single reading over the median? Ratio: 0.78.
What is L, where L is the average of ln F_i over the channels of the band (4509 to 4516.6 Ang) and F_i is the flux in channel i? 3.68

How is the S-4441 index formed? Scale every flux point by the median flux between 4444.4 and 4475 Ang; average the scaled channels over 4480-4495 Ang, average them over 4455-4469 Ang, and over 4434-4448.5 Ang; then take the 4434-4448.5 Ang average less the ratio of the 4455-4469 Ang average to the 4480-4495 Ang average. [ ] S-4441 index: 0.10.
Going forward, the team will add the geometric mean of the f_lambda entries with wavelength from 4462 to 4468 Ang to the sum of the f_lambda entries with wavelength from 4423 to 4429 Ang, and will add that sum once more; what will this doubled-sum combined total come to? 483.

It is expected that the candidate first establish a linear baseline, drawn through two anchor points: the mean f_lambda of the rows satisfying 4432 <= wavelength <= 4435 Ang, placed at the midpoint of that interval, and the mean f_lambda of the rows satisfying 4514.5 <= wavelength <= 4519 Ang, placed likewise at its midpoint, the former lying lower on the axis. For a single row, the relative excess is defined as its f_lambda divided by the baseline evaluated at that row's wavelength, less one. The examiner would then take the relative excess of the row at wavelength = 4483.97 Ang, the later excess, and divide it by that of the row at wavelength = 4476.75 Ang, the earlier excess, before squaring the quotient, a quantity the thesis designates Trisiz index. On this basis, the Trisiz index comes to 0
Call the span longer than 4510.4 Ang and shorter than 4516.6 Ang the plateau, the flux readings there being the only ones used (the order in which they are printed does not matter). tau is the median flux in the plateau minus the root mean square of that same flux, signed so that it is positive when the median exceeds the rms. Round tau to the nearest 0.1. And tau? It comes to 0.2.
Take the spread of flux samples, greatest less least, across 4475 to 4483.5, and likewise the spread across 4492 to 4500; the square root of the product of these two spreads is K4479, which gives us 8.6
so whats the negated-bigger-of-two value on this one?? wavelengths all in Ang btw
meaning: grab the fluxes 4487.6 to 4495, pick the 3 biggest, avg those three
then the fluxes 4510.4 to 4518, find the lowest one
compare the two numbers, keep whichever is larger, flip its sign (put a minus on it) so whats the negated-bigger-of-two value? -38.2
